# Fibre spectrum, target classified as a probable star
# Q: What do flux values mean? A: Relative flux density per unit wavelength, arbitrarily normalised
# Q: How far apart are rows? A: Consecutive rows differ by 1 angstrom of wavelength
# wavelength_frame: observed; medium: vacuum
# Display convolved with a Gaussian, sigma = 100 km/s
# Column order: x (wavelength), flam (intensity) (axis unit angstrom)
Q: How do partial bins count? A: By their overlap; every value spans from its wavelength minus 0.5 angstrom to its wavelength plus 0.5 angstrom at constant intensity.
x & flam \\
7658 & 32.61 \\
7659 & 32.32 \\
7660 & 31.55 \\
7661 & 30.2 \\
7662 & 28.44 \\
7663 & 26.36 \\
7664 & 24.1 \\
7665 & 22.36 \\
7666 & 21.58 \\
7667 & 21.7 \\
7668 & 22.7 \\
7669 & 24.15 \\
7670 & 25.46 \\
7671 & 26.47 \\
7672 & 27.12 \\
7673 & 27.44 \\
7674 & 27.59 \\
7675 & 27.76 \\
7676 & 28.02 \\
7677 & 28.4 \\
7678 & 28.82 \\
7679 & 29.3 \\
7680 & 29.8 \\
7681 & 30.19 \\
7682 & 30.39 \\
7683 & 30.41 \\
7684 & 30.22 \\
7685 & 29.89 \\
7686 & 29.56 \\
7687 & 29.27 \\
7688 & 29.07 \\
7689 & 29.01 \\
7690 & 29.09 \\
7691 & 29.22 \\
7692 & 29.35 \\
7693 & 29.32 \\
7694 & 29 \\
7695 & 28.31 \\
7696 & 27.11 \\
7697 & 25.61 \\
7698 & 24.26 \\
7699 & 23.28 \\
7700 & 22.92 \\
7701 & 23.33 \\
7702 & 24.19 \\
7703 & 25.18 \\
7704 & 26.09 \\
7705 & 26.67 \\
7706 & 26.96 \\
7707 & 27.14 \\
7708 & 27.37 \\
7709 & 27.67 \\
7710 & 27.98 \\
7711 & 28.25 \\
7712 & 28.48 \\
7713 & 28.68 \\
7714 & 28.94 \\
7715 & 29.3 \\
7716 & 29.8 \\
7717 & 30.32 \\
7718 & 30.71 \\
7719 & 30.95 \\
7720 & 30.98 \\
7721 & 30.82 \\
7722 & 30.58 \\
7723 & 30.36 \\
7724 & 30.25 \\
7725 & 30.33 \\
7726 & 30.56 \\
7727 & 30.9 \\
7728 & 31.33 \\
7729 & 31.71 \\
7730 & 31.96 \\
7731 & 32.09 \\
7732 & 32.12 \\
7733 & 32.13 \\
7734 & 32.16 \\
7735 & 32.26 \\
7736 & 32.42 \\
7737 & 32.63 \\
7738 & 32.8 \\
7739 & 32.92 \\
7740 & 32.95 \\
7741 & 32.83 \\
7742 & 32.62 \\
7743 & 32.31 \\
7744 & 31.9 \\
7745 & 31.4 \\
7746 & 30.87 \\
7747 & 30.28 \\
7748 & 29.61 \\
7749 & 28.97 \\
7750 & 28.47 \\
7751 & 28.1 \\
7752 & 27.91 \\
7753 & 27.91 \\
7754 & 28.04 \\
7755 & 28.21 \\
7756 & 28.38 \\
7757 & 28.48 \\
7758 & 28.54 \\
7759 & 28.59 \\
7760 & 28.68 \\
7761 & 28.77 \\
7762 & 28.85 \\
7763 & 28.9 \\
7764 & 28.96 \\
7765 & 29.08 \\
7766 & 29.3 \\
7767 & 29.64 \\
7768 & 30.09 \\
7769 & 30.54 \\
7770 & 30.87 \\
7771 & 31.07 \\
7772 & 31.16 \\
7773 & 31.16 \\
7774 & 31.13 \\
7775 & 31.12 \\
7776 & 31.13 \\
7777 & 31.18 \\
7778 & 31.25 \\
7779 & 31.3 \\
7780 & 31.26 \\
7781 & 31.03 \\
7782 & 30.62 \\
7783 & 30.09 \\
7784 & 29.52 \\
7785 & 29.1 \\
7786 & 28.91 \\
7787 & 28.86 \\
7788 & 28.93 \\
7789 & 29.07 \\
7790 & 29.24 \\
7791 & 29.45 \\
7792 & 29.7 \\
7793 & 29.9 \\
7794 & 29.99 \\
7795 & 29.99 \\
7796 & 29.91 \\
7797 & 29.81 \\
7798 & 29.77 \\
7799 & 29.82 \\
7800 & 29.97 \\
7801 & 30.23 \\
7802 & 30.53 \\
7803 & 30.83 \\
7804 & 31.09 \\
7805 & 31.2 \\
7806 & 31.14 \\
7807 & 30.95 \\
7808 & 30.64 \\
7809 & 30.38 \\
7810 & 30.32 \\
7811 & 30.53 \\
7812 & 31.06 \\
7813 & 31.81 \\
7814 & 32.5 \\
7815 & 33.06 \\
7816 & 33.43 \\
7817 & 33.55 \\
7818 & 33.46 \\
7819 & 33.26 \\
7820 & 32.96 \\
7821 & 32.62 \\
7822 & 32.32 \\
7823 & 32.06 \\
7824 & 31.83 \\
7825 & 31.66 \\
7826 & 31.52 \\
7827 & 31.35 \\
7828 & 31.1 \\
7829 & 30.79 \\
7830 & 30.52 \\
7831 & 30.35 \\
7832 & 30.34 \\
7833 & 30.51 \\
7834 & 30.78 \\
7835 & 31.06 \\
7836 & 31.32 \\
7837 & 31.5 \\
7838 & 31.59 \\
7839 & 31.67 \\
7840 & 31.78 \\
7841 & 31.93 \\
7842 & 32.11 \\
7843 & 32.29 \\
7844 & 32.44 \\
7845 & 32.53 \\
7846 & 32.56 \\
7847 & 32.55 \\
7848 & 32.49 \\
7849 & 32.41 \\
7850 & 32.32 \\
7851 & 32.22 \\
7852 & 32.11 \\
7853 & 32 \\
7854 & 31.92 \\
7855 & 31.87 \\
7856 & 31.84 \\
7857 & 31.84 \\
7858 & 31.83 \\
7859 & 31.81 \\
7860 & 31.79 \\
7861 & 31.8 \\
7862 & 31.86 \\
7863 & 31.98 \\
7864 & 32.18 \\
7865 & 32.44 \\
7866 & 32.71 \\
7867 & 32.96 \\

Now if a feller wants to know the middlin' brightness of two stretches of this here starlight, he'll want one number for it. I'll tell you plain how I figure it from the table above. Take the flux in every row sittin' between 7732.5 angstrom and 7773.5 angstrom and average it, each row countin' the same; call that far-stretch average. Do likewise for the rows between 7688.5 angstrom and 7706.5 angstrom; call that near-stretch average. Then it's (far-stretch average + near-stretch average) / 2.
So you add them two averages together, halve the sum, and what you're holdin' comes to 28.4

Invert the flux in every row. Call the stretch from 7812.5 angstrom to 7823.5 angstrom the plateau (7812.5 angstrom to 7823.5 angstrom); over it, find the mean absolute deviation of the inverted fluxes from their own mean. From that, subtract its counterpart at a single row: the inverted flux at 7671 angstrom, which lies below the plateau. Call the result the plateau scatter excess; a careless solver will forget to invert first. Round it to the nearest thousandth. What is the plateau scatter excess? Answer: -0.037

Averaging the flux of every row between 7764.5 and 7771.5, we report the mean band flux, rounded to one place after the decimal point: 30.1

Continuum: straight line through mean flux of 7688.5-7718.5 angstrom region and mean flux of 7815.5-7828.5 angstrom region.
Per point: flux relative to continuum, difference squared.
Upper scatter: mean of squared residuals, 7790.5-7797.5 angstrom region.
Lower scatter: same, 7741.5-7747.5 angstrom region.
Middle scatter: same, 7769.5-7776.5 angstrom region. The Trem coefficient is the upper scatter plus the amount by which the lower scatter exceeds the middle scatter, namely 8.0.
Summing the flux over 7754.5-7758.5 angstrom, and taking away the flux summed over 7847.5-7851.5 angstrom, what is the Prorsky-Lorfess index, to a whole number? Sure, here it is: -16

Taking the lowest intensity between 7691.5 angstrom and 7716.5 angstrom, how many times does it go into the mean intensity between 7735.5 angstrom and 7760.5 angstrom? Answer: 1.32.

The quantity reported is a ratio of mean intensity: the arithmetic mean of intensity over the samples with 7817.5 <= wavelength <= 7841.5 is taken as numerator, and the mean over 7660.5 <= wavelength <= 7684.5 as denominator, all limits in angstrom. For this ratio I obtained 1.17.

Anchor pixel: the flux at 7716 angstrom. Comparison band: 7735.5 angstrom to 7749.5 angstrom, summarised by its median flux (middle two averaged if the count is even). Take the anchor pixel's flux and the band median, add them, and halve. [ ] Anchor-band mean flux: 31.08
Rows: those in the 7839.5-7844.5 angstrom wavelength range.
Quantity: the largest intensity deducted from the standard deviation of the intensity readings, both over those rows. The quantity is -32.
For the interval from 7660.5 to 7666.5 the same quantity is -27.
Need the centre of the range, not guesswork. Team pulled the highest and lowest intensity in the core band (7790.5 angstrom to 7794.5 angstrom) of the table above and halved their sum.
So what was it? 30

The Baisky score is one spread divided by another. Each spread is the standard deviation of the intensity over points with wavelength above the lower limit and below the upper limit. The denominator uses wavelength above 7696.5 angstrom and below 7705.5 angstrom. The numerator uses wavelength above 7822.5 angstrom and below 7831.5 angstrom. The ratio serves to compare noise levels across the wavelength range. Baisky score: 0.44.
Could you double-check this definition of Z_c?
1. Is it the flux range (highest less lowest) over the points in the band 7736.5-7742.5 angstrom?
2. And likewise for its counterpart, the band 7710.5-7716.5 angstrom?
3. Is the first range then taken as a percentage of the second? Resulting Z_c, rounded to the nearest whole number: 21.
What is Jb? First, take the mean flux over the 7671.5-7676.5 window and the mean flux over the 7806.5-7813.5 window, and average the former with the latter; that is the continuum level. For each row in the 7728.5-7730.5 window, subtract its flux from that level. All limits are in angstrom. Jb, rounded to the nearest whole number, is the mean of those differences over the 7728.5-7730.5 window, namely -3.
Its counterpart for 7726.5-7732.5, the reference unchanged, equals -2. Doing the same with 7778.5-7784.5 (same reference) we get -1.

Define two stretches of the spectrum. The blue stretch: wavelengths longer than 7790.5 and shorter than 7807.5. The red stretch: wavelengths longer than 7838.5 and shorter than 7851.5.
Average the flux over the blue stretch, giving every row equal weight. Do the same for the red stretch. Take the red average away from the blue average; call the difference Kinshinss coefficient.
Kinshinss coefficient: -2.0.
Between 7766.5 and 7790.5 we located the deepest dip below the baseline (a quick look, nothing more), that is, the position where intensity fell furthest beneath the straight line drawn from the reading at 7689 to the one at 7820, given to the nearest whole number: 7787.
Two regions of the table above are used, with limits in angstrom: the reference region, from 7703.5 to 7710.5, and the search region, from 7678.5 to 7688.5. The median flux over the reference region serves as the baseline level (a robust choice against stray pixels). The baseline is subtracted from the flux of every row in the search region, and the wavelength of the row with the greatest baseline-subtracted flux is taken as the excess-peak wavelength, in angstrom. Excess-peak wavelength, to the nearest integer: 7683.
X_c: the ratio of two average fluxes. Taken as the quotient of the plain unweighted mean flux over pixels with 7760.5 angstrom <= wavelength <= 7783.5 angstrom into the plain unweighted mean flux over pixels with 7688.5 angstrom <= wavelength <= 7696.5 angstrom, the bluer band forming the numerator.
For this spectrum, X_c 0.95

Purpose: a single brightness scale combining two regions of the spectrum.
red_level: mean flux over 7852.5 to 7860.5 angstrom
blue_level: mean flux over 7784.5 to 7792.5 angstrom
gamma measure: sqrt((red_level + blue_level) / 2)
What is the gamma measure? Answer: 5.52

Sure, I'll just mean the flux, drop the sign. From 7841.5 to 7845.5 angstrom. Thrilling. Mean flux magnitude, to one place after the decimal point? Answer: 32.3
